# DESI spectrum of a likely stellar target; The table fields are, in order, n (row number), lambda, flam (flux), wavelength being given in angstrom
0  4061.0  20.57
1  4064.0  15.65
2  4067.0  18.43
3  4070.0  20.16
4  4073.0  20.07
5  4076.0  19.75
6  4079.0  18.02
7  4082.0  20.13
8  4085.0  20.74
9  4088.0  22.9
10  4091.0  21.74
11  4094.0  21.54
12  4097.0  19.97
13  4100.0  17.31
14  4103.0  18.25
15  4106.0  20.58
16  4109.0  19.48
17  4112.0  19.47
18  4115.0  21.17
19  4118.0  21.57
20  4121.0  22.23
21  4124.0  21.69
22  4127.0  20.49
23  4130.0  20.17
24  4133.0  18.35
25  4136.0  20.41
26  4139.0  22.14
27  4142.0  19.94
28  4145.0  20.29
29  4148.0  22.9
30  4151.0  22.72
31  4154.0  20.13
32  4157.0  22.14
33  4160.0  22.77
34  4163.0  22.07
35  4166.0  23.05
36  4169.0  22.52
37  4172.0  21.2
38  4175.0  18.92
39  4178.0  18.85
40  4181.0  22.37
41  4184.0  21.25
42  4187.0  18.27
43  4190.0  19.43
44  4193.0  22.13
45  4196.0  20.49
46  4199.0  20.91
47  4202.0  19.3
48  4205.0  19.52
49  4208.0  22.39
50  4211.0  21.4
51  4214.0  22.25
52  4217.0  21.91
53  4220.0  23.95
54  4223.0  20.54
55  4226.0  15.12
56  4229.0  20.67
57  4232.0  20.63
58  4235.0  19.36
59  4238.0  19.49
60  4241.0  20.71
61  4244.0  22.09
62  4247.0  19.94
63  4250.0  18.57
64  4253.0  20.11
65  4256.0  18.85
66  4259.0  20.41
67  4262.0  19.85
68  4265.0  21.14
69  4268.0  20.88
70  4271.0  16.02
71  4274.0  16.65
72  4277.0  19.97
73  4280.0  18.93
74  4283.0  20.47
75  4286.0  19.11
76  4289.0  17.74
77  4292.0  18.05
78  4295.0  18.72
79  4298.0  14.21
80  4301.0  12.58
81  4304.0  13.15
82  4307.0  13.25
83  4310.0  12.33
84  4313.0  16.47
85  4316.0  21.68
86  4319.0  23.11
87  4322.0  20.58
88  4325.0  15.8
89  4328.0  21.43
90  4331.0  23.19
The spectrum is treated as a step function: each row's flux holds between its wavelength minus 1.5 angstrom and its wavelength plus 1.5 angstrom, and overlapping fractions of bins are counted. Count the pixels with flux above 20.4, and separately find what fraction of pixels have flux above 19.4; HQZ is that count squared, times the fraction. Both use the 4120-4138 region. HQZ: 13.3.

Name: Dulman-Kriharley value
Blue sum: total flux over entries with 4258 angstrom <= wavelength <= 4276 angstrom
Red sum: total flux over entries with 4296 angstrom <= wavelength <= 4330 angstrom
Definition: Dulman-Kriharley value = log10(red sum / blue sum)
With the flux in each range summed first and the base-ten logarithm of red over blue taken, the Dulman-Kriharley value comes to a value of 0.2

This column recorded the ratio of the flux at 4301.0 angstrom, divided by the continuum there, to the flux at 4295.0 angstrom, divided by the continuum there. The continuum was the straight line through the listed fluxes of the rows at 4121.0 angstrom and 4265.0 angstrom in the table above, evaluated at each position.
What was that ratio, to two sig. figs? 0.67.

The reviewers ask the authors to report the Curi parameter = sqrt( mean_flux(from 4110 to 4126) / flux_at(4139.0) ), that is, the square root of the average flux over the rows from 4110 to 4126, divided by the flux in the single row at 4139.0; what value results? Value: 0.98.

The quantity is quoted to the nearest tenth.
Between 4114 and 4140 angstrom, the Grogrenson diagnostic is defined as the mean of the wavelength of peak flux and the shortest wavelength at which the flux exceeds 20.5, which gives 4118.0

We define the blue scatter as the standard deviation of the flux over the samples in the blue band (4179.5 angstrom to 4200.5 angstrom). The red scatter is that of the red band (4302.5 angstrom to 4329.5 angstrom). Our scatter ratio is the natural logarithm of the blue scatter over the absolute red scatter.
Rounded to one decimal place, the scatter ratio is -1.1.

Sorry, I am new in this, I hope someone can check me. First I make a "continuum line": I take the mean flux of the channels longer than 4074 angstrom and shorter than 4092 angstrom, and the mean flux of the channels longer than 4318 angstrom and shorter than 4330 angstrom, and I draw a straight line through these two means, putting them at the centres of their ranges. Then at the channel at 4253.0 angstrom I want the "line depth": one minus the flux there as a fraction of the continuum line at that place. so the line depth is 0.01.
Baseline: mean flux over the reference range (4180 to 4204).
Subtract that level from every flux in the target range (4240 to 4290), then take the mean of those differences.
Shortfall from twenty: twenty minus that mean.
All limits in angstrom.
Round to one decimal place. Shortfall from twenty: 21.0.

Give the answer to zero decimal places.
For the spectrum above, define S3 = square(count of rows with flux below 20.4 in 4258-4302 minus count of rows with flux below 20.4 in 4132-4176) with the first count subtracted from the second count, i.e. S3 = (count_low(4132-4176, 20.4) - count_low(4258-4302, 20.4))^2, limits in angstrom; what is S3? 36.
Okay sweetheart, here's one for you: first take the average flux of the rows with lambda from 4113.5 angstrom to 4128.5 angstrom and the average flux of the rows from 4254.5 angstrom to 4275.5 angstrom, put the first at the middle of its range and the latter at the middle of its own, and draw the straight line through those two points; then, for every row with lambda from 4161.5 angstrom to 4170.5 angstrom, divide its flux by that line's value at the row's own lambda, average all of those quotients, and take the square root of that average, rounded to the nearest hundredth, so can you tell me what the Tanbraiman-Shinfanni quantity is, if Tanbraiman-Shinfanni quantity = 1.04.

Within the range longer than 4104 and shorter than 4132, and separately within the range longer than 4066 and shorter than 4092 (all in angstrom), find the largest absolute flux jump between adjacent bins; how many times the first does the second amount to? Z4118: 1.3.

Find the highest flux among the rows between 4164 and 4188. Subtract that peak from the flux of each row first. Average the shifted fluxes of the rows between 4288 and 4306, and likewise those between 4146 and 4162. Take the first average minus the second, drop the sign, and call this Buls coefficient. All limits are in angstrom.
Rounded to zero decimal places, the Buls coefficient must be 6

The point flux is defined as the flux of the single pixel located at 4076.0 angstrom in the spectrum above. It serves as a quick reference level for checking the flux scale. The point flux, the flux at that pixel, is 19.75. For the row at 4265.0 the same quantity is 21.14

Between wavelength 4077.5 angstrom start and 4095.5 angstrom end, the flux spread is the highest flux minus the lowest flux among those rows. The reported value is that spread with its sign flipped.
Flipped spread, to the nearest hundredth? -4.88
